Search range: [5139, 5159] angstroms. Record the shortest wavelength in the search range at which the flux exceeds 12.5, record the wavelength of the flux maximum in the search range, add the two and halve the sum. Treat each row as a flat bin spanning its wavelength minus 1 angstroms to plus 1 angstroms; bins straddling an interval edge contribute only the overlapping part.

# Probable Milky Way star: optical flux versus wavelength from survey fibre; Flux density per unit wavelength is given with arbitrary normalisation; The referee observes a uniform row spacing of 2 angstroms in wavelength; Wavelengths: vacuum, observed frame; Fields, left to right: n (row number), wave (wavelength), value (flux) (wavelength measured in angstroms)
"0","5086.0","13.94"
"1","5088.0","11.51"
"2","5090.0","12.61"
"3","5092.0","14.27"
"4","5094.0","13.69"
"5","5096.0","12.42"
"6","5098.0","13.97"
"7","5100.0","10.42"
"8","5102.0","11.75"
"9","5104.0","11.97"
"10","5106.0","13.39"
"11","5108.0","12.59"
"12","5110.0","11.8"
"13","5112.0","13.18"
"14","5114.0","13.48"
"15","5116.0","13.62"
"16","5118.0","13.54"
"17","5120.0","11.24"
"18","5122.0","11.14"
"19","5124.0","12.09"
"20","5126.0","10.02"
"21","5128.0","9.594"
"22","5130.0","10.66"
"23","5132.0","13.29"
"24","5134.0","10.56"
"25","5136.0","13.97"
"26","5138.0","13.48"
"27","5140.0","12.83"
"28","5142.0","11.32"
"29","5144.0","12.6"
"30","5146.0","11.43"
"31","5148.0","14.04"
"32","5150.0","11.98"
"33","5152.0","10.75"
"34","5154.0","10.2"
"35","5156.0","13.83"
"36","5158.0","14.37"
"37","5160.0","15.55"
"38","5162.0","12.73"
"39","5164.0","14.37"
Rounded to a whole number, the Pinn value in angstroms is 5149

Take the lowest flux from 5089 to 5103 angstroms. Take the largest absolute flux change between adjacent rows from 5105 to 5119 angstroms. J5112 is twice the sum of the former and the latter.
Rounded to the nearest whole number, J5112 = 24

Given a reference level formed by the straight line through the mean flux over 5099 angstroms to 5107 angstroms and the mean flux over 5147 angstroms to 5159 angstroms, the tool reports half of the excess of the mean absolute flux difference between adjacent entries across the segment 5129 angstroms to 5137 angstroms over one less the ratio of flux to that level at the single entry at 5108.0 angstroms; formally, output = 1.49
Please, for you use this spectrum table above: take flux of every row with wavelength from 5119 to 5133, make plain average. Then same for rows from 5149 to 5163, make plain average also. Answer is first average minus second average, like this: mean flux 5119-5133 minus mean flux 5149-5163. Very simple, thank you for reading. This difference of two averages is -1.63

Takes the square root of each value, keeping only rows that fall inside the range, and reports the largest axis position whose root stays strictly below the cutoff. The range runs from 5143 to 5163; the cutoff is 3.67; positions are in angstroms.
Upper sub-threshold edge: 5162.0 angstroms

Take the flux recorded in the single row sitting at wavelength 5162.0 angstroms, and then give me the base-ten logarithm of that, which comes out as 1.10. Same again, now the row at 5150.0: 1.08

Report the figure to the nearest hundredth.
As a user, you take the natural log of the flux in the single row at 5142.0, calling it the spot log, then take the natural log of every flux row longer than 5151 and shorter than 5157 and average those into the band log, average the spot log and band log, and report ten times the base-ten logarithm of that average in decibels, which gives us 3.86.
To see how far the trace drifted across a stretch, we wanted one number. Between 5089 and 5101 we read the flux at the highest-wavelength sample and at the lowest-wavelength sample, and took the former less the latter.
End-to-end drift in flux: -2.2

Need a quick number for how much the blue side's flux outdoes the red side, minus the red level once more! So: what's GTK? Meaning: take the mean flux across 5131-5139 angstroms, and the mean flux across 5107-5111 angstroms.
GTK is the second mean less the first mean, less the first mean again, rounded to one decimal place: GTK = -13.5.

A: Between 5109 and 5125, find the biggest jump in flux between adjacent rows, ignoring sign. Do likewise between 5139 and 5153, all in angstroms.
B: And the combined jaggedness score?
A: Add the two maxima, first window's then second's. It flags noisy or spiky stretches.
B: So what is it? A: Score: 4.9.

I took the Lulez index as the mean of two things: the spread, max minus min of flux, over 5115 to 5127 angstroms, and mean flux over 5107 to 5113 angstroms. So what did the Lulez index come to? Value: 8.1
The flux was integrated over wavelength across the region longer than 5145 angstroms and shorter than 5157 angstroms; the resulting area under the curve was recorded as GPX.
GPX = 144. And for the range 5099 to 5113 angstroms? 170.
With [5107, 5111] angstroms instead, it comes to 49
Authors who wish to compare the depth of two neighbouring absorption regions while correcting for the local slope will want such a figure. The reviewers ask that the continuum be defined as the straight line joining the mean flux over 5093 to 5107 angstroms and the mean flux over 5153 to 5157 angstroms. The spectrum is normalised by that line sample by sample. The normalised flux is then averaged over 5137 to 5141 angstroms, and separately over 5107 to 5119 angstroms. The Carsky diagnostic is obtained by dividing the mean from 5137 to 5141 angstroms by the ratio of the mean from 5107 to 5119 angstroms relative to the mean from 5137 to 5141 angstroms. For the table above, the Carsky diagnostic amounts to 1.11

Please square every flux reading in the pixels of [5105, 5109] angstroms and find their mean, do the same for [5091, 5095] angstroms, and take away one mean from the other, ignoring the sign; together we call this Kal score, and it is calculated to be 27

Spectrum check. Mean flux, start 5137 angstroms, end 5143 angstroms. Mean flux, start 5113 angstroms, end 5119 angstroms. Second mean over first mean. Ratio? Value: 1.08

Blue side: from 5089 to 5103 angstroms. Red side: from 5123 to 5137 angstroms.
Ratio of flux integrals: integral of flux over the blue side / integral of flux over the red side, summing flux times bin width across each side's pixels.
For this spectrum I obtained 1.11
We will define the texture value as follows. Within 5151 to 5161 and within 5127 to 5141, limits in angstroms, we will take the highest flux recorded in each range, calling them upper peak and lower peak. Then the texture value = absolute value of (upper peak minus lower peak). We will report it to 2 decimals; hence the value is 1.58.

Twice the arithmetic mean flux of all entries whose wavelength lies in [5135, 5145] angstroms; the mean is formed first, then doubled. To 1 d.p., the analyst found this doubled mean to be 25.7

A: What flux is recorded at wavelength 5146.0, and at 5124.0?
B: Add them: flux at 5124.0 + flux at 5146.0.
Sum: 23.5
